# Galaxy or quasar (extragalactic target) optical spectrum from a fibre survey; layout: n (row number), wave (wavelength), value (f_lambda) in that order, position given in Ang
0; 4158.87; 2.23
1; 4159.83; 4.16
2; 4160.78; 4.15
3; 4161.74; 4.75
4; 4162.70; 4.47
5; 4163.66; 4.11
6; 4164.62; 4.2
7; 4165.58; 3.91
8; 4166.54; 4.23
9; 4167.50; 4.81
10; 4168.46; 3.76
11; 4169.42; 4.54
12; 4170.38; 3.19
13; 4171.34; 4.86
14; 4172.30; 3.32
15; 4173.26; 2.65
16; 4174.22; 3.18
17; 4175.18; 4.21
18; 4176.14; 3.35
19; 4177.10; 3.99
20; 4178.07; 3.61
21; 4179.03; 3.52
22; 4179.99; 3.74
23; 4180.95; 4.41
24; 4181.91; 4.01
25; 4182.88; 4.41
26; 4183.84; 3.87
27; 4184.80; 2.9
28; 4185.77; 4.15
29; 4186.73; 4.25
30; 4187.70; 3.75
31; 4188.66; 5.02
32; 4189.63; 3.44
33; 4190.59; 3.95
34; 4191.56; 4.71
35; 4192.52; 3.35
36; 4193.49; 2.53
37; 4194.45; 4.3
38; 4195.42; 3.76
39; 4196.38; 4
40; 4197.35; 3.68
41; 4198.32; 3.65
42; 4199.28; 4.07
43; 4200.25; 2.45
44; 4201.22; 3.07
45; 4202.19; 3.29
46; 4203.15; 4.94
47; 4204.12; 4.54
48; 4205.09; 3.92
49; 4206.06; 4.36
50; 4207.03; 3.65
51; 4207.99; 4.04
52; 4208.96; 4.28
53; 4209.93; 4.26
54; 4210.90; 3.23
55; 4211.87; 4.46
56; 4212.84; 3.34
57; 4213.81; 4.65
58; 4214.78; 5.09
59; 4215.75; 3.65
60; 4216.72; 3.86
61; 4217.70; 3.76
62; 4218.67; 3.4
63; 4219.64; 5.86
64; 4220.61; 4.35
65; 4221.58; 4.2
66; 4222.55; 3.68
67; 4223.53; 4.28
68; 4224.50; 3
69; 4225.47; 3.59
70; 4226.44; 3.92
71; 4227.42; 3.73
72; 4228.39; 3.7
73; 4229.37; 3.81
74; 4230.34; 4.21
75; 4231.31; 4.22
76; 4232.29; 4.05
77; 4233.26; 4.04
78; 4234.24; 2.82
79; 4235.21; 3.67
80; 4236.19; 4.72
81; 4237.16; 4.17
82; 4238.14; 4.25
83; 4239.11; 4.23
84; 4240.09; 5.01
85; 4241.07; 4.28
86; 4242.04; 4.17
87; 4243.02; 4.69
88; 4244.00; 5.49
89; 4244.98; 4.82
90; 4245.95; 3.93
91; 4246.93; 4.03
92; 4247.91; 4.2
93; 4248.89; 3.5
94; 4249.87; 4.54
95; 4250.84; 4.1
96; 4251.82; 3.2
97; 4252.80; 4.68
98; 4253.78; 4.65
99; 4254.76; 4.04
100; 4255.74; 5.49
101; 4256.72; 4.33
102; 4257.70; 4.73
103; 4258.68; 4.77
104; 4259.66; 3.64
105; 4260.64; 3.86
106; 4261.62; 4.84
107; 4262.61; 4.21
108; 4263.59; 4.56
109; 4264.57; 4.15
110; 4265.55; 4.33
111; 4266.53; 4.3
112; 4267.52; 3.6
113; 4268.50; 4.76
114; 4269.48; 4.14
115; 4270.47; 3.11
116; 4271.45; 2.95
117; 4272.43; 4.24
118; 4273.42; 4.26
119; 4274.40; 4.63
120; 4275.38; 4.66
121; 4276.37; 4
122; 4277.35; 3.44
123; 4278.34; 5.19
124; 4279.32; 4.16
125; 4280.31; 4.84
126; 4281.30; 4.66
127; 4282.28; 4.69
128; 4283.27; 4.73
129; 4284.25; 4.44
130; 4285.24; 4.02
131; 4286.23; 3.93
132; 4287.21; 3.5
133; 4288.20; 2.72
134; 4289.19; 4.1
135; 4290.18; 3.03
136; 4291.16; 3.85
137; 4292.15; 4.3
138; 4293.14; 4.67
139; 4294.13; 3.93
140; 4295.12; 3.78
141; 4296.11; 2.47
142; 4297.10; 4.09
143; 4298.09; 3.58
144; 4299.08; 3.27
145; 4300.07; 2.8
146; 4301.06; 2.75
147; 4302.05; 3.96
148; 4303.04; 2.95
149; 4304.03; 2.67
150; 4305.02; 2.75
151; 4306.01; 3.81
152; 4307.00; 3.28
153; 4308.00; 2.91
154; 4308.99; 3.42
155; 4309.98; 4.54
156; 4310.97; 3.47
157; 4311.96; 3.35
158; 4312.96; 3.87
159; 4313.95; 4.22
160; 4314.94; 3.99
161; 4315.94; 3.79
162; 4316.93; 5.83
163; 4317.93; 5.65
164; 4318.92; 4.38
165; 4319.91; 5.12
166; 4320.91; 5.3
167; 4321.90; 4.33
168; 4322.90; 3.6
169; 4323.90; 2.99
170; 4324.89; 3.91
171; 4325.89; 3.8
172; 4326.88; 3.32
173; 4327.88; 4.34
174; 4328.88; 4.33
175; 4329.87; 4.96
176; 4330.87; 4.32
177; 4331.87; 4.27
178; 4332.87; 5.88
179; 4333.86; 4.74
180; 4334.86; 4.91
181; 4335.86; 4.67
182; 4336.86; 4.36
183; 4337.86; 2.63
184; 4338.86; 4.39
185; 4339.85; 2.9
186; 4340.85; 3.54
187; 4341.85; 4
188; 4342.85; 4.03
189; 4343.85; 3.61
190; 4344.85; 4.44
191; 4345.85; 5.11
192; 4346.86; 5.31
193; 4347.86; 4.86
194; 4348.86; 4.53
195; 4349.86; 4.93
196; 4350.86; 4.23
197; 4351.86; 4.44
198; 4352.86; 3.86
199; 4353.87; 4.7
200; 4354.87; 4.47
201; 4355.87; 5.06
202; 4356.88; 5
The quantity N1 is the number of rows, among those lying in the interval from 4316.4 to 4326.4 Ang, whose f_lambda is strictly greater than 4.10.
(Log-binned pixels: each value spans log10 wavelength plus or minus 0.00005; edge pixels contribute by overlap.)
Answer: 6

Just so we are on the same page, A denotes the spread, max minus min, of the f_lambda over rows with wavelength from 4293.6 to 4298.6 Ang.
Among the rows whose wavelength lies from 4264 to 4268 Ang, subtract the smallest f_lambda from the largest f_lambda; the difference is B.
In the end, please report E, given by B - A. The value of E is -0.9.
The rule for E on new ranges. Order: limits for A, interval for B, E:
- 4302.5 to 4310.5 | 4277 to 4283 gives -0.1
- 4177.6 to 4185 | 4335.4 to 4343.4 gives 0.5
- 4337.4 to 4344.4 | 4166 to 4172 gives -0.1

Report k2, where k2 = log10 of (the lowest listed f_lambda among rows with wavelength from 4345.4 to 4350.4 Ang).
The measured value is 0.66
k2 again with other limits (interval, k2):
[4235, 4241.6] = 0.56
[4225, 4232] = 0.56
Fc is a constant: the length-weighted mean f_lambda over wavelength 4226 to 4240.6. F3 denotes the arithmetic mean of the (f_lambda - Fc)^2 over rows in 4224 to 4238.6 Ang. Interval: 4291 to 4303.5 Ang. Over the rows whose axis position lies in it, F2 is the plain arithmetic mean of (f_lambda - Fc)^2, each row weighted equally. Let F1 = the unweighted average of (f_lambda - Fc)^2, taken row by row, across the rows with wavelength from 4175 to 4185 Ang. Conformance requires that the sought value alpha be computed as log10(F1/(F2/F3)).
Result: -1.02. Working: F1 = 0.2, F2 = 0.63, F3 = 0.25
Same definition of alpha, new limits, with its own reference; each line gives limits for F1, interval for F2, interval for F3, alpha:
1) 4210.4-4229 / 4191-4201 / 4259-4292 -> -0.58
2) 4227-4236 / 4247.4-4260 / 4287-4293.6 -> -0.59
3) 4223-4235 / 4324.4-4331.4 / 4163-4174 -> -0.32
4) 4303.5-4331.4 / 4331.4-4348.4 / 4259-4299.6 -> -0.47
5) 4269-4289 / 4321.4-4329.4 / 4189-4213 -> -0.15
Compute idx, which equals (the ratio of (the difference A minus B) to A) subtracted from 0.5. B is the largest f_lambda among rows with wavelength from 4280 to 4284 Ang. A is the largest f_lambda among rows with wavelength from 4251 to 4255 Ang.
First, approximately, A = 4.68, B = 4.84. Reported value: 0.53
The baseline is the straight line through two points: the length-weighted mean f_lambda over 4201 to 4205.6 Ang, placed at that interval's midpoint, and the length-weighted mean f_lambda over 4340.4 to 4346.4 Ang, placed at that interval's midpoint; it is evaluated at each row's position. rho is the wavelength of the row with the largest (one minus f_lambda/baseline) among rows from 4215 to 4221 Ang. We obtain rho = 4218.67 Ang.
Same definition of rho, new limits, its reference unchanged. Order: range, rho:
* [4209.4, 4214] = 4210.90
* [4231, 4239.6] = 4234.24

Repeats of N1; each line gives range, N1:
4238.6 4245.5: 7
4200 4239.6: 18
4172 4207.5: 11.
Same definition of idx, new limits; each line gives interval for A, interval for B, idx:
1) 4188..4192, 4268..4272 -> 0.45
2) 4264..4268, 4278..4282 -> 0.70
